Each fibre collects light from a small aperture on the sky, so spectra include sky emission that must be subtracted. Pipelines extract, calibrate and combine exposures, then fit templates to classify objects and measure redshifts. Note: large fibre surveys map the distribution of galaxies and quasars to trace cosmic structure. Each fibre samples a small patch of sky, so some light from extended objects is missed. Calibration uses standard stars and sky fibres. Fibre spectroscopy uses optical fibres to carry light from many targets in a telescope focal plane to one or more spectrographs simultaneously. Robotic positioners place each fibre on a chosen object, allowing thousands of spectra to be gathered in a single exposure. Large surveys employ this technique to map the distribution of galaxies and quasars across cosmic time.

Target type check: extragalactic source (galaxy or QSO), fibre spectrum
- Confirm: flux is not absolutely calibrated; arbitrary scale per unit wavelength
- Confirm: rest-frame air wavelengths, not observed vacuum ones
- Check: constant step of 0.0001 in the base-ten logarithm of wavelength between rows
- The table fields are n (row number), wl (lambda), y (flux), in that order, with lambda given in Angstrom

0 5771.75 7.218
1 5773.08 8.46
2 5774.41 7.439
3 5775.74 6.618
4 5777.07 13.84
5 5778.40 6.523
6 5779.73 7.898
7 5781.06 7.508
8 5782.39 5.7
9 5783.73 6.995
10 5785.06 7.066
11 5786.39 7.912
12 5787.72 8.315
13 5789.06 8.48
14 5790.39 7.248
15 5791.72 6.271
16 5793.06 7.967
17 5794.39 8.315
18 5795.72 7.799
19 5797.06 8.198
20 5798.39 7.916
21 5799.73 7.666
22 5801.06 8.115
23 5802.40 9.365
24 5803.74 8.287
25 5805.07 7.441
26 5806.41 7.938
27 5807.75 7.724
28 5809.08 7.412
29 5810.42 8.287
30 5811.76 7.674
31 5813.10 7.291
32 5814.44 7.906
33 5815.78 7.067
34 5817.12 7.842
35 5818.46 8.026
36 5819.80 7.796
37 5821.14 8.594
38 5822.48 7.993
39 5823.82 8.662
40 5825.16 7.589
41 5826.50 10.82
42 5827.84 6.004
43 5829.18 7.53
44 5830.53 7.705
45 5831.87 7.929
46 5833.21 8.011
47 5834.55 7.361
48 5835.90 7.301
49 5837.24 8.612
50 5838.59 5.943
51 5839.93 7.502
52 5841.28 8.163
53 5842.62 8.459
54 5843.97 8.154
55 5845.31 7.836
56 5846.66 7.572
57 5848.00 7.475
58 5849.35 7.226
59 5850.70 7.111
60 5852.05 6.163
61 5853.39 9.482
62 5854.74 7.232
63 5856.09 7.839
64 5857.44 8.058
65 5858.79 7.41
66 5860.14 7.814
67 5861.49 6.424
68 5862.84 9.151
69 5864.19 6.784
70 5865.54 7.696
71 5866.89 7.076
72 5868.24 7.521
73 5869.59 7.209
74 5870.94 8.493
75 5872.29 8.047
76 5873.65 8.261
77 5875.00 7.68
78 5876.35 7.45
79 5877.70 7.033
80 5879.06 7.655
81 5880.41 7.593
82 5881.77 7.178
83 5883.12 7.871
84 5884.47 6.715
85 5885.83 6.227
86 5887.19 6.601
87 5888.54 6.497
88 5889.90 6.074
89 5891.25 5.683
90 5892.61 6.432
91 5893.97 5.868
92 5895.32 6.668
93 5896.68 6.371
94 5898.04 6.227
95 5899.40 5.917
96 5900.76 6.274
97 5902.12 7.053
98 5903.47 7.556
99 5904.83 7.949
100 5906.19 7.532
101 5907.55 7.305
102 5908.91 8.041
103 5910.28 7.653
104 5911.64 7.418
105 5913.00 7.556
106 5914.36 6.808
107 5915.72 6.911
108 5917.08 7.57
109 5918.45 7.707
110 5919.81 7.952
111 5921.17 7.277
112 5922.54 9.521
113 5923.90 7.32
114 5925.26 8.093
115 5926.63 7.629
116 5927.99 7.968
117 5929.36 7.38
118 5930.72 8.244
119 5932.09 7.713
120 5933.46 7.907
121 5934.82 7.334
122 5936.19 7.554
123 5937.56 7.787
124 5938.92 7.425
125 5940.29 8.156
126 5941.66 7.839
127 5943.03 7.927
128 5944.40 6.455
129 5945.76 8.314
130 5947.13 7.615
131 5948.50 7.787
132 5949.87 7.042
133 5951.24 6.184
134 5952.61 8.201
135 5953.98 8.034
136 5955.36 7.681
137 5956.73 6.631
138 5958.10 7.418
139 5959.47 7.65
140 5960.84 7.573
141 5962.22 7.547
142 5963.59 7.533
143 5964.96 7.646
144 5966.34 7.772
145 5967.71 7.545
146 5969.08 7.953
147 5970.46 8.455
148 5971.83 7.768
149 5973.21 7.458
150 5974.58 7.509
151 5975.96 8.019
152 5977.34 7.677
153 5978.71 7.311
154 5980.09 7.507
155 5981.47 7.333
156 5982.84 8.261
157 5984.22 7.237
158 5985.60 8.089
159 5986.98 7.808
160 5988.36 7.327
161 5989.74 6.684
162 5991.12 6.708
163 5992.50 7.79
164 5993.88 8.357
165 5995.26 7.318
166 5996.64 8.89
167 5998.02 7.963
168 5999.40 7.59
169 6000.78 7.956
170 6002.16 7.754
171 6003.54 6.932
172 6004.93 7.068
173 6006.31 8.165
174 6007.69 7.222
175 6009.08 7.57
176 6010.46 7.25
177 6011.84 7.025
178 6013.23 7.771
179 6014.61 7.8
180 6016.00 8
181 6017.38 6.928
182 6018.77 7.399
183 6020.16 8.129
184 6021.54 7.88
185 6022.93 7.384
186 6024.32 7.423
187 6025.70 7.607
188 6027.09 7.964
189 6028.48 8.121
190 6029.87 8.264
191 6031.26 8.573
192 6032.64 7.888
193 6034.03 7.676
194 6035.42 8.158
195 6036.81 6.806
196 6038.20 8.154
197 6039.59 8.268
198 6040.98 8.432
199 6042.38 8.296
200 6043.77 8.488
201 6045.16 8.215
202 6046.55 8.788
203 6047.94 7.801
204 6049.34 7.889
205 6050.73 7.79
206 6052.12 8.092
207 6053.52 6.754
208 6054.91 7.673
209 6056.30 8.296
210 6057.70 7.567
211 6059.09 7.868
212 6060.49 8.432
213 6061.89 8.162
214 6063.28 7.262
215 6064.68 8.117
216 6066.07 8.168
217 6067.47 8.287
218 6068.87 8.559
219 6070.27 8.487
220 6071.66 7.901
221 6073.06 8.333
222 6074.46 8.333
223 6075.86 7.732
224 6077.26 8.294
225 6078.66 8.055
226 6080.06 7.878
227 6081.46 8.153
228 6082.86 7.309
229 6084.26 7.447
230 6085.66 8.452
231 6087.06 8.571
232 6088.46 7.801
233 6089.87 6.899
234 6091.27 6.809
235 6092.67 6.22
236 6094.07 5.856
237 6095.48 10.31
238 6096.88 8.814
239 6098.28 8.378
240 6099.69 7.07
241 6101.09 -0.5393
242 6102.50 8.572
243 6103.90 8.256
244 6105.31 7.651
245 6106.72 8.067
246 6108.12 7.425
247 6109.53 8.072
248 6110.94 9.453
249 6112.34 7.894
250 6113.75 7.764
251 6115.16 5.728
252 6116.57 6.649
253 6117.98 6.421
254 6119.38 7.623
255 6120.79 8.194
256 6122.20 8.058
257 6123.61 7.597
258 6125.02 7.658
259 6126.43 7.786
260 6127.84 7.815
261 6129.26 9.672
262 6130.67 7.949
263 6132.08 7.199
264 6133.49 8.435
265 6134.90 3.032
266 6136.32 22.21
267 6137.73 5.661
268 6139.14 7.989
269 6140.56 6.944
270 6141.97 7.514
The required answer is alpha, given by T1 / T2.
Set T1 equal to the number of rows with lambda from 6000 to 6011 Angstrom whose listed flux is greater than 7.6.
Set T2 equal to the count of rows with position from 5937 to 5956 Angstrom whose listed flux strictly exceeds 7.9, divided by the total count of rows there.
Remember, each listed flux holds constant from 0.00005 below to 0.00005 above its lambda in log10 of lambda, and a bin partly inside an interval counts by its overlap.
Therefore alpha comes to 8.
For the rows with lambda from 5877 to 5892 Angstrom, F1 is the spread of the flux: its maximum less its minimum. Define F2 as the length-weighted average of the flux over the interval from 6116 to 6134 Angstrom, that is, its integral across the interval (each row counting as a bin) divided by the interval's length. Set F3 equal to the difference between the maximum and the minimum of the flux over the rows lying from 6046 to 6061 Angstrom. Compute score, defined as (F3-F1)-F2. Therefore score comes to -7.9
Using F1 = 2.2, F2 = 7.8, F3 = 2.0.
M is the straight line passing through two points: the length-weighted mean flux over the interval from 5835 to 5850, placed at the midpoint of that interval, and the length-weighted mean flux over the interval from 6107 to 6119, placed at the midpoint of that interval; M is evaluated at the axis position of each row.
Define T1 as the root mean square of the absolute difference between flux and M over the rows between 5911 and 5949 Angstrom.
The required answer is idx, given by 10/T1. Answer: 18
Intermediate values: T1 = 0.56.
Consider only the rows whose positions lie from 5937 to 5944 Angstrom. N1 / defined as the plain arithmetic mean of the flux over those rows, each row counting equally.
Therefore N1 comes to 7.83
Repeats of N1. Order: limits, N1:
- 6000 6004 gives 7.55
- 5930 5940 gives 7.71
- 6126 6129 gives 7.80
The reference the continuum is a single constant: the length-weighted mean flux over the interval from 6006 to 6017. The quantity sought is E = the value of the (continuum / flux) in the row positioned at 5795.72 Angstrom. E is 0.97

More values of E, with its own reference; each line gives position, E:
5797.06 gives 0.92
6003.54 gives 1.09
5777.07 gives 0.55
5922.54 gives 0.79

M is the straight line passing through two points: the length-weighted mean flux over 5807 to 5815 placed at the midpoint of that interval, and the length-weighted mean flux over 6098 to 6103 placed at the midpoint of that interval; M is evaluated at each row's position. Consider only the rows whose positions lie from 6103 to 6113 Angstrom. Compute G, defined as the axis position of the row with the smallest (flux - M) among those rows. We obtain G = 6108.12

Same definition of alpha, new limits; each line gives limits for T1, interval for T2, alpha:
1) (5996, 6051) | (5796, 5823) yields 51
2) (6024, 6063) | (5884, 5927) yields 154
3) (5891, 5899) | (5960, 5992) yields 0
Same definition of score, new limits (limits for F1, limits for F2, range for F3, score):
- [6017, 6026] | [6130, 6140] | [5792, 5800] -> -9.5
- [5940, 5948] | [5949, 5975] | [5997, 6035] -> -7.8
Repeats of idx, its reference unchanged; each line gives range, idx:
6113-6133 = 11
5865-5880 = 22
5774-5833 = 8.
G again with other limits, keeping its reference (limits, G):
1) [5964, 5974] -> 5973.21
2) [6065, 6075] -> 6071.66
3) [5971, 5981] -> 5978.71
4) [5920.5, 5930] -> 5921.17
